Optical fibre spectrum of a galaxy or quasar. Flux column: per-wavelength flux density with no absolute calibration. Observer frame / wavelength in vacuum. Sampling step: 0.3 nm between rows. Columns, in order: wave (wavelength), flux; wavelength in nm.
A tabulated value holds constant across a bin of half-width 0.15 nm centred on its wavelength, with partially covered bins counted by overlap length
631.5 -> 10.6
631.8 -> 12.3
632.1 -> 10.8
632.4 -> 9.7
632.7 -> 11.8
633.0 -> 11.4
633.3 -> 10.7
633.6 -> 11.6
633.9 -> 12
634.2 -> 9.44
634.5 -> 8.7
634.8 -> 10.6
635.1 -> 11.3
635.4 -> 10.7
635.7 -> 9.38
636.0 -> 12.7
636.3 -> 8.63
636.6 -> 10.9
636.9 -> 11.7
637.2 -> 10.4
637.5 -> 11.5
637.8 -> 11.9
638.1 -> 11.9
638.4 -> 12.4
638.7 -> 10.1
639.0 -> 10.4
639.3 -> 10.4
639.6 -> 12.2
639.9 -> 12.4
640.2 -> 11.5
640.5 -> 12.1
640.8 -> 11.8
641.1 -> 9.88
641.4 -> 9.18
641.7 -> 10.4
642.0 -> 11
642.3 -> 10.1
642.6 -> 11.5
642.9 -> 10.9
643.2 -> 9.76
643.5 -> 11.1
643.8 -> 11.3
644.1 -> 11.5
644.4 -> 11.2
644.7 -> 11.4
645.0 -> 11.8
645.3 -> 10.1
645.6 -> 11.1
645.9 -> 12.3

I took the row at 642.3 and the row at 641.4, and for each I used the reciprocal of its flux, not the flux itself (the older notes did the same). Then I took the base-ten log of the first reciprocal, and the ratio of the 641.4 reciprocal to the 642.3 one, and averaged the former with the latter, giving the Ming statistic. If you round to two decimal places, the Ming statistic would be 0.05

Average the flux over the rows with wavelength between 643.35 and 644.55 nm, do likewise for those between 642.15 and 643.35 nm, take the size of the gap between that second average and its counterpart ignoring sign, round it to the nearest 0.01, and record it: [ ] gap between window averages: 0.71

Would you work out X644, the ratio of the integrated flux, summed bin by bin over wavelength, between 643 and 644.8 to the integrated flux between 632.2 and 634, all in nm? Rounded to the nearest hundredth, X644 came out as 0.99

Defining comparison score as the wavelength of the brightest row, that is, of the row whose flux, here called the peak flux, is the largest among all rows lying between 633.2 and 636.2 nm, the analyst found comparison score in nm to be 636.0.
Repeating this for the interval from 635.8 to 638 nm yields 636.0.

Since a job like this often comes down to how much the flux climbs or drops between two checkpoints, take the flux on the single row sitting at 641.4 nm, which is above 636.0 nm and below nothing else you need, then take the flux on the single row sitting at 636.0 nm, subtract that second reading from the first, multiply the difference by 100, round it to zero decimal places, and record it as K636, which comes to -352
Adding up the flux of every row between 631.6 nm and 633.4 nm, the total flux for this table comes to 66.7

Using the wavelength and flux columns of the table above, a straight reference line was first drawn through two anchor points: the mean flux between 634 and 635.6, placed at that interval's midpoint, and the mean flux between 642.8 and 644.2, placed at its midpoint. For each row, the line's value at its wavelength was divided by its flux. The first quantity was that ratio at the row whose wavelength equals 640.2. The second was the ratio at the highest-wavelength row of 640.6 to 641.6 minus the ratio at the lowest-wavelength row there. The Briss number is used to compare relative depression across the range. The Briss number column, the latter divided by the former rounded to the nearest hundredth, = 0.29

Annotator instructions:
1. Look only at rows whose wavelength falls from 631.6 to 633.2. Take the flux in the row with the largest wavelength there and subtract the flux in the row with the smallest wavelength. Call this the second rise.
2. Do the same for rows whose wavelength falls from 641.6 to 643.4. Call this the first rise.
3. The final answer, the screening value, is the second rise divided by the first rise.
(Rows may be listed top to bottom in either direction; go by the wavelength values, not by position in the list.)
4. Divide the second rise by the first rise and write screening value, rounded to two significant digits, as 1.4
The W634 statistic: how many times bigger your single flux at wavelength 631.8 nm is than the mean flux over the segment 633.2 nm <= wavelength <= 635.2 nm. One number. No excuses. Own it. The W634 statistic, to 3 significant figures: 1.16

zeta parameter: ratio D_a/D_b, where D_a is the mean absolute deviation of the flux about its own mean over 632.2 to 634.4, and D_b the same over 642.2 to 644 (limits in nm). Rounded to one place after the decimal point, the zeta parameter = 1.5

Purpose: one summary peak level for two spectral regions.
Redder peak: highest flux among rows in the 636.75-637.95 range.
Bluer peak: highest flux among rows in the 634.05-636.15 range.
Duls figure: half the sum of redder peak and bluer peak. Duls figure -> 12.3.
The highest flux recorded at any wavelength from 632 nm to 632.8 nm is 11.8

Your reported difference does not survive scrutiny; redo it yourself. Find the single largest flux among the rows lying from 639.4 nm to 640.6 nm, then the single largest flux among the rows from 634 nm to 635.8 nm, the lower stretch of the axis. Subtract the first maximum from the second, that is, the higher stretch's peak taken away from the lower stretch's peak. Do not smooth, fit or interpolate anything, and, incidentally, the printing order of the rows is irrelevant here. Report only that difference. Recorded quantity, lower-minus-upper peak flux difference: -1.1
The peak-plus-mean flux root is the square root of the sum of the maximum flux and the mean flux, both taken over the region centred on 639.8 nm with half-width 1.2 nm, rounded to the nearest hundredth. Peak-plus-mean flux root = 4.87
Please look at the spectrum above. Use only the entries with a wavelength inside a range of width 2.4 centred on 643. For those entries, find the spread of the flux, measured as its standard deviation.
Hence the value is 0.6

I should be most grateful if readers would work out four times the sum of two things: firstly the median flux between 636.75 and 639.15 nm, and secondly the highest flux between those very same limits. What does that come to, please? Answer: 96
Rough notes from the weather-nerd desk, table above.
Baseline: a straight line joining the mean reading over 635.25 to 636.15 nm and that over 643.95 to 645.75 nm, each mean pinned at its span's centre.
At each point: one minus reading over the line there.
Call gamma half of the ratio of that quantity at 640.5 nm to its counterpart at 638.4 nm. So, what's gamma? 0.37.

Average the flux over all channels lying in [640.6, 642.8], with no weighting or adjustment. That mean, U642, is 10.6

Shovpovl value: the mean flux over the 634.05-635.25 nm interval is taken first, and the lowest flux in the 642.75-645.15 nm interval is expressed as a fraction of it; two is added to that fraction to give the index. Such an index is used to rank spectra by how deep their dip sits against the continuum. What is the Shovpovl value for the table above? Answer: 2.98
